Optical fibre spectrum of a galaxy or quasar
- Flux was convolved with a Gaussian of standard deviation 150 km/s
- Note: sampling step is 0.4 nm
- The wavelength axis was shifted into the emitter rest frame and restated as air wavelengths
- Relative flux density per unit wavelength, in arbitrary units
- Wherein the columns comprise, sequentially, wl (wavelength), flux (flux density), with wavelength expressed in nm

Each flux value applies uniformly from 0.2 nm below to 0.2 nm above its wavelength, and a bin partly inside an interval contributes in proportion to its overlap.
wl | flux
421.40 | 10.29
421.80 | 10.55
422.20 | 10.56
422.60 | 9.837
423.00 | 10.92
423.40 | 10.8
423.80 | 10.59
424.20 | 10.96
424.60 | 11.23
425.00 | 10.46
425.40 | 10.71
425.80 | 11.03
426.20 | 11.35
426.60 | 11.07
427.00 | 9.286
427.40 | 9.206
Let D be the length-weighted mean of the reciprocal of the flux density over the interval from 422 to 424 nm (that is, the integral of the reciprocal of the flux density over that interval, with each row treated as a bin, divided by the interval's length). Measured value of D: 0.0950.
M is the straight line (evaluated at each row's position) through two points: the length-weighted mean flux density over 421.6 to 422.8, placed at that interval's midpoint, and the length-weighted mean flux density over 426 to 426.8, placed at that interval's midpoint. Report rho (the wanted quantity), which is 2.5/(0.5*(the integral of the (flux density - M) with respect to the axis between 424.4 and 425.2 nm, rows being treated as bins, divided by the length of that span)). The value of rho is -206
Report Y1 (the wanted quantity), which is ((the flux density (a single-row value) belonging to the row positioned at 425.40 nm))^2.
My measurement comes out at 114.7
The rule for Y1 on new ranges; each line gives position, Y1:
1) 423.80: 112.1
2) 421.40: 105.9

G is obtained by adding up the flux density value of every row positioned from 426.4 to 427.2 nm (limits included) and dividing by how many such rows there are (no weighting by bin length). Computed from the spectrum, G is 10.2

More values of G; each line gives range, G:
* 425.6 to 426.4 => 11.2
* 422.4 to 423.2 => 10.4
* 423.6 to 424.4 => 10.8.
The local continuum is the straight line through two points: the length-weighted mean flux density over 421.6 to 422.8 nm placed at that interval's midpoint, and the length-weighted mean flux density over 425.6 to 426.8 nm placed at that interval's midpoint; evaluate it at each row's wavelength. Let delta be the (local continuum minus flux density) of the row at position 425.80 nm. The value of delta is 0.0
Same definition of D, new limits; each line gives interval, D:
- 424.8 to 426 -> 0.0932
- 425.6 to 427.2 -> 0.0942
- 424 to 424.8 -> 0.0901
